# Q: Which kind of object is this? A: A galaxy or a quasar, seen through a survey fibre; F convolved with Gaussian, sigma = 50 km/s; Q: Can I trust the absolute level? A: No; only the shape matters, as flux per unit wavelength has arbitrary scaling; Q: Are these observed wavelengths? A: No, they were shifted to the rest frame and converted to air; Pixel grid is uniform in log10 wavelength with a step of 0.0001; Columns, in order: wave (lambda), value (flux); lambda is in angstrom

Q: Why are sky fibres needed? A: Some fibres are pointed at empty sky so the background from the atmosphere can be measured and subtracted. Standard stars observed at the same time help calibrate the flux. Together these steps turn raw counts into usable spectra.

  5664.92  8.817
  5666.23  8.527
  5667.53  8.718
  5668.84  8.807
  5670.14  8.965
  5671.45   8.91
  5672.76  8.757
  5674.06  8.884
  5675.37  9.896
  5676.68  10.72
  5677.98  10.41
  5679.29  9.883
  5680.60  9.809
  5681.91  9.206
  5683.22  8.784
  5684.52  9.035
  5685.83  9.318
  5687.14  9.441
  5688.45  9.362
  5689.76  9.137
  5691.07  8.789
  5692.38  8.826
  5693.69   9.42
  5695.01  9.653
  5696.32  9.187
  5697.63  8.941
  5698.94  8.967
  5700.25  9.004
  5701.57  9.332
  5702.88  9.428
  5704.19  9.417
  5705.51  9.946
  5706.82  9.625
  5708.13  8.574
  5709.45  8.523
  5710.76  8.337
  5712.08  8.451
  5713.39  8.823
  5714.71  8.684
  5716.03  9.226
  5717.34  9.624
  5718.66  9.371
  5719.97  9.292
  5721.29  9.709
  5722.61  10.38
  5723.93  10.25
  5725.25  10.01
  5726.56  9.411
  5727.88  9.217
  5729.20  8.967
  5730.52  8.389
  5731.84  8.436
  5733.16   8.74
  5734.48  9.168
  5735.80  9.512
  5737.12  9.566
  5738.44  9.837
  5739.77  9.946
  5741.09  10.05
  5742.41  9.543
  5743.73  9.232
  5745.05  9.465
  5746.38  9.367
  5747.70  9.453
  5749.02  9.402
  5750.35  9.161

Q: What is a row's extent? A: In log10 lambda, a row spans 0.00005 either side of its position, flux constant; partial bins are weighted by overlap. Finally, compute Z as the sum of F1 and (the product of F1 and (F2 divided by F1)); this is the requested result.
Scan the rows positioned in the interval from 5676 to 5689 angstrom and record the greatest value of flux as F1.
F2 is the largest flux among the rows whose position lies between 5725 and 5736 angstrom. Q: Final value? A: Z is 20.7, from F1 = 10.72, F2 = 10.01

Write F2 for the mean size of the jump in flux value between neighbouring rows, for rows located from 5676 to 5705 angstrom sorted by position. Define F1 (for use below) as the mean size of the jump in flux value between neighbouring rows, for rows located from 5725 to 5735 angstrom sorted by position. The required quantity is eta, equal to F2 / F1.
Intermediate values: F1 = 0.34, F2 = 0.25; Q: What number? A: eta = 0.74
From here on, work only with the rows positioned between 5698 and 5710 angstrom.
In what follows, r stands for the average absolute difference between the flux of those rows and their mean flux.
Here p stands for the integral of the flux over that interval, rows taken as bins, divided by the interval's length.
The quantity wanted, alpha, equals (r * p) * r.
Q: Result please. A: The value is 1.4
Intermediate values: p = 9.2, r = 0.386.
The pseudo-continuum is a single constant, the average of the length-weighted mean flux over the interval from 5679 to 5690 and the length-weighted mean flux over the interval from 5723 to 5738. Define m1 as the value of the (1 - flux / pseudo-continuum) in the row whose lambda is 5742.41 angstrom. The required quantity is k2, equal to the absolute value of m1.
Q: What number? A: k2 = 0.026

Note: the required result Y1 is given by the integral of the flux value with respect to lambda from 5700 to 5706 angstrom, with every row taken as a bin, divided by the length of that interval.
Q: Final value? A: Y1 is 9.4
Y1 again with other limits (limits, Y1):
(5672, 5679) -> 9.7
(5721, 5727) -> 10.0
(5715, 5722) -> 9.4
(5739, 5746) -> 9.6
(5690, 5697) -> 9.2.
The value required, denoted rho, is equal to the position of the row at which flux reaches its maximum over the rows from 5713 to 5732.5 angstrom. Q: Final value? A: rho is 5722.61 angstrom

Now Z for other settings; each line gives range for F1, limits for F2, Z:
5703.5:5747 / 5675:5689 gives 21.1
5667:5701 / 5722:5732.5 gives 21.1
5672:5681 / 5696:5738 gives 21.1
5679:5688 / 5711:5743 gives 20.3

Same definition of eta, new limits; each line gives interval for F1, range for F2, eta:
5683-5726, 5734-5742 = 0.64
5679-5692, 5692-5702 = 1.03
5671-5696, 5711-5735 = 0.96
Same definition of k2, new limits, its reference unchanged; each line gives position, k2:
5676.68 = 0.153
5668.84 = 0.053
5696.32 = 0.012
